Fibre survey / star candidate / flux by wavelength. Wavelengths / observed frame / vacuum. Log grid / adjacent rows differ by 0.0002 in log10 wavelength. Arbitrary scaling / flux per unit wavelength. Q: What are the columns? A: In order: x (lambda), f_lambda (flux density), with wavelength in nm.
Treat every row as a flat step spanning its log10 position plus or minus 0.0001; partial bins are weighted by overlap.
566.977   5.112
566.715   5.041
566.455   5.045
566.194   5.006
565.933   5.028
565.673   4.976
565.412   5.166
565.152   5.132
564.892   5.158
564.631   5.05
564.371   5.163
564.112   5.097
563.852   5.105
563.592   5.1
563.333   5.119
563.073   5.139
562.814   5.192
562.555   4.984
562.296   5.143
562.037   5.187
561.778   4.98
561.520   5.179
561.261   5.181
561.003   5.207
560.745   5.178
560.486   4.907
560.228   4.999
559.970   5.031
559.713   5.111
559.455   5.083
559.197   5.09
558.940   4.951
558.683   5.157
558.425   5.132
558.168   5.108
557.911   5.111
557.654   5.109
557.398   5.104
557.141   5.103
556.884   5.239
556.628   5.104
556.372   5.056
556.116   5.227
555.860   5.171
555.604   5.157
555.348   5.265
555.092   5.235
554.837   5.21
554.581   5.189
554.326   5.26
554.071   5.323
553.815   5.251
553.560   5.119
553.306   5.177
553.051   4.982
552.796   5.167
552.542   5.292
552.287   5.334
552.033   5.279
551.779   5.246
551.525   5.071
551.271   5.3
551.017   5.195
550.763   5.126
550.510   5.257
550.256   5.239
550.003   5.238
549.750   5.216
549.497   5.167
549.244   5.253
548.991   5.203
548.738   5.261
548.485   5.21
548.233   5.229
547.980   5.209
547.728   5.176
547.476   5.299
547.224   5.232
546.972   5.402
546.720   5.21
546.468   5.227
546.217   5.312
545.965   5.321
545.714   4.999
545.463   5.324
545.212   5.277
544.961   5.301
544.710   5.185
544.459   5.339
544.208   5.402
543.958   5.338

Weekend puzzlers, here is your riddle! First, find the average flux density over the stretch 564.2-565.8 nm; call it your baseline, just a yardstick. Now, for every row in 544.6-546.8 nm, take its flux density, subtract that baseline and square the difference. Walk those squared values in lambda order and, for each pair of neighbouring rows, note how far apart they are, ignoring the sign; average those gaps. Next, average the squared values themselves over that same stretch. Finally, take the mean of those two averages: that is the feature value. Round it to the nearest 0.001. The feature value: 0.024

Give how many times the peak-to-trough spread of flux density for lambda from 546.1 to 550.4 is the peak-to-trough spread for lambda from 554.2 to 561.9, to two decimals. 0.66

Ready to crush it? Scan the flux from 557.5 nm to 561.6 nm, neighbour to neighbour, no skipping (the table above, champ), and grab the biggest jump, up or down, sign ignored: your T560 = 0.271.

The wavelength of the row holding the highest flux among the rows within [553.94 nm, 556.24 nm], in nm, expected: 554.071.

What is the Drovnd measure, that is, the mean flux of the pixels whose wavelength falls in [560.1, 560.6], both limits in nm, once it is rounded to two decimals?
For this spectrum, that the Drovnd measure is 4.95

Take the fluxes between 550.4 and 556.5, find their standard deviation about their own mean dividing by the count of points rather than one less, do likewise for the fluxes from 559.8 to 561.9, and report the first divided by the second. 0.8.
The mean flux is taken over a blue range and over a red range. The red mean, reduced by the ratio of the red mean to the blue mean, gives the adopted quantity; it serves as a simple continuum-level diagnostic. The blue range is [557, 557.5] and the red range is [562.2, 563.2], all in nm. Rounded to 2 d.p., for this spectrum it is 4.11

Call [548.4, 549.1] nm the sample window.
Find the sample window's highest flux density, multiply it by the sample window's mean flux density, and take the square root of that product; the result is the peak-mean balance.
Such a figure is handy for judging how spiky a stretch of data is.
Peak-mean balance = 5.24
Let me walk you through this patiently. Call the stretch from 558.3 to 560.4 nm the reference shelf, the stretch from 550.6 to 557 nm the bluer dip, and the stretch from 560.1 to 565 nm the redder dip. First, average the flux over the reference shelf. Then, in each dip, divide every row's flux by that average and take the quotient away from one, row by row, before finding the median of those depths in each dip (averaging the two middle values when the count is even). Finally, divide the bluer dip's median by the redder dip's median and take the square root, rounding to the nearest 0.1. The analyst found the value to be 1.4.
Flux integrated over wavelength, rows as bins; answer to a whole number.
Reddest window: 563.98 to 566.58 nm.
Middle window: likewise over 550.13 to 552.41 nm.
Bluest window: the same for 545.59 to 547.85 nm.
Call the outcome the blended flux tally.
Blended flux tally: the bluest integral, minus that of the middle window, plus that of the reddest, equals 13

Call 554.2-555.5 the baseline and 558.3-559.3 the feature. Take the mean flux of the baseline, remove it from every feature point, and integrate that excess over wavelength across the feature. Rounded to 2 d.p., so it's -0.15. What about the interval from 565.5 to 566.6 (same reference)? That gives -0.23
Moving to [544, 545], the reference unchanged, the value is 0.08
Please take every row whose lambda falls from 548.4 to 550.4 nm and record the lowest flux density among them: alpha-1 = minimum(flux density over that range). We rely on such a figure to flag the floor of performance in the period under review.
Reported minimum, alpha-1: 5.167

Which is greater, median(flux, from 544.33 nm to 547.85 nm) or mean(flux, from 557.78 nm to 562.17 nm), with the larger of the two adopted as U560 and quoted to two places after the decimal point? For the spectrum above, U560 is 5.29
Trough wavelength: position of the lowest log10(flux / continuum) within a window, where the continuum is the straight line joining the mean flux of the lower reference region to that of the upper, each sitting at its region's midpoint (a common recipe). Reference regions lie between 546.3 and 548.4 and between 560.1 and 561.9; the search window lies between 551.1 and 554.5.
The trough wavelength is 553.051 nm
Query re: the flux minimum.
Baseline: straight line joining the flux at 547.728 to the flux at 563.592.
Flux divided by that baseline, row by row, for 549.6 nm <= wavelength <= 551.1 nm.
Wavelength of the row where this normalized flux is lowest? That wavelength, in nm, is 550.763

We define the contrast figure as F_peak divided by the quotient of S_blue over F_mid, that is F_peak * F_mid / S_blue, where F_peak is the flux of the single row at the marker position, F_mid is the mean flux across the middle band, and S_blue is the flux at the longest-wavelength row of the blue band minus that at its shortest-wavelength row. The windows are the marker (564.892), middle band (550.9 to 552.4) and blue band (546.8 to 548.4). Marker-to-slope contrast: -156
